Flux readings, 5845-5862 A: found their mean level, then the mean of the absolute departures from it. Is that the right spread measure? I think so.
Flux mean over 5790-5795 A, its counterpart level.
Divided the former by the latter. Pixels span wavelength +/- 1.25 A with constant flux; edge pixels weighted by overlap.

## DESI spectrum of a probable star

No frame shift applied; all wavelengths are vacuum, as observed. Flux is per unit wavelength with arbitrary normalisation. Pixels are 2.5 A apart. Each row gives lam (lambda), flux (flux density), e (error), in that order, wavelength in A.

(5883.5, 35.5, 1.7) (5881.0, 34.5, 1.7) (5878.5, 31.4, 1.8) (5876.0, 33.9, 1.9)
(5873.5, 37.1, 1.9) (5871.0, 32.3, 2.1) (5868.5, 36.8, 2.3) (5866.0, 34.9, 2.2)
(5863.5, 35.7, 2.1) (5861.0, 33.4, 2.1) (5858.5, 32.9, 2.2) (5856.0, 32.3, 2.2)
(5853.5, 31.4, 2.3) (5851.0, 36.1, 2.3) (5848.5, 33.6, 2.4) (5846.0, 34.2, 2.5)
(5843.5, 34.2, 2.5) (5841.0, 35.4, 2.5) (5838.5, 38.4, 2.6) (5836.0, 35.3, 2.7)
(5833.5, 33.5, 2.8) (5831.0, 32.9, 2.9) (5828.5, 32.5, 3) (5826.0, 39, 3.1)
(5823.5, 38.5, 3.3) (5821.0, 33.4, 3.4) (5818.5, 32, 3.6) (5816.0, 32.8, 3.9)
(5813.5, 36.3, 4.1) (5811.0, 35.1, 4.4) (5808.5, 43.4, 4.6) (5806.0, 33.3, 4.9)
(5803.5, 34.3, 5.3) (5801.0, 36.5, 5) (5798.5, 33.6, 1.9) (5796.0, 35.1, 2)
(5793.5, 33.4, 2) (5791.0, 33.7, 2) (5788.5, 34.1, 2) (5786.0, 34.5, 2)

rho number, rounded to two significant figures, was 0.031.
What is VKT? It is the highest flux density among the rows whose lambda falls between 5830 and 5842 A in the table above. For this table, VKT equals 38.4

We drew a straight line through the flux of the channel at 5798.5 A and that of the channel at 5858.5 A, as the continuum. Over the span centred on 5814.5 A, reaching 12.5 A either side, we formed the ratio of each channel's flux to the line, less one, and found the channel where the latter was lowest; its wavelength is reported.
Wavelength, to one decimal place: 5818.5 A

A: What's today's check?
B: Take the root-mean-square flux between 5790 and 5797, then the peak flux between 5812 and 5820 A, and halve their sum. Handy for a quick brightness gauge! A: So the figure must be 35.2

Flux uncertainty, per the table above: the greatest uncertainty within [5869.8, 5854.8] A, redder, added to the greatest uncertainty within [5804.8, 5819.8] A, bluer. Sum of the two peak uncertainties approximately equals 7.2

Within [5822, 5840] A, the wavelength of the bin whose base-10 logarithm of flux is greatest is 5826.0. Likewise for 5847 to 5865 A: 5851.0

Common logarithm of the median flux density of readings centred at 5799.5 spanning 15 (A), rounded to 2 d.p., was 1.53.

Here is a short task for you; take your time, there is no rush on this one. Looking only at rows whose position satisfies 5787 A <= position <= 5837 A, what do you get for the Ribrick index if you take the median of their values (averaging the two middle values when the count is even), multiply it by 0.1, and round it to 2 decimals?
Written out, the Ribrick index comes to 3.39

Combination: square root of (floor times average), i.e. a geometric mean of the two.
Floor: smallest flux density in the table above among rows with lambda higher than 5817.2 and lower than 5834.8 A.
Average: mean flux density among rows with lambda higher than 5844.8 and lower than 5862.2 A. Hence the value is 32.7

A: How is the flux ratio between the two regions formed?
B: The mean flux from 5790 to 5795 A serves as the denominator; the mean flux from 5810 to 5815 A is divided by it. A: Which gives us 1.06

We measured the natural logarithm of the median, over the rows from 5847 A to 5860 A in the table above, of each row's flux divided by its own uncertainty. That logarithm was 2.7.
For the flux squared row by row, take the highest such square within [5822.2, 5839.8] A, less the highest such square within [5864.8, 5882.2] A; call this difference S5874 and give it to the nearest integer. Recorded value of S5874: 145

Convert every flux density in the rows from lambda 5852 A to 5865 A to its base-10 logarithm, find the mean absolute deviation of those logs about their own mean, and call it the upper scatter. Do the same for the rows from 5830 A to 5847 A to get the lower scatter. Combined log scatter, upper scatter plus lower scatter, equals 0.031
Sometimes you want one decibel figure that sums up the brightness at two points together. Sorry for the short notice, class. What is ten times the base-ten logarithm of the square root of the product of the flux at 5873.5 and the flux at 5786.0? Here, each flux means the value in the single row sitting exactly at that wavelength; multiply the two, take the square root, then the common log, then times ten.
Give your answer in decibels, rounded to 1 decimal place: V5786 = 15.5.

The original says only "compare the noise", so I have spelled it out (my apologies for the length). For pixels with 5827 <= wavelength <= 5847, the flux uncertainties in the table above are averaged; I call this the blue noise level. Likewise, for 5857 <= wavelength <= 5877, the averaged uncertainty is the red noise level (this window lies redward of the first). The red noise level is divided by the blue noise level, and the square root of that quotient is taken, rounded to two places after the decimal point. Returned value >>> 0.88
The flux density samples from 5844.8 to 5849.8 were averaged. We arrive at 33.9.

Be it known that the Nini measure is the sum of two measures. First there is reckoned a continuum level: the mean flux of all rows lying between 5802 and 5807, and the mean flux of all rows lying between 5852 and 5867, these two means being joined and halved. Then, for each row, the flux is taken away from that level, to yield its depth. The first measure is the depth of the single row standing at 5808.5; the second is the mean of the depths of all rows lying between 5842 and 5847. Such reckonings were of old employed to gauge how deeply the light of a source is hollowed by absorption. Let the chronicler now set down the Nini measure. -10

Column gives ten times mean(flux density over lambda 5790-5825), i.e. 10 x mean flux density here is 351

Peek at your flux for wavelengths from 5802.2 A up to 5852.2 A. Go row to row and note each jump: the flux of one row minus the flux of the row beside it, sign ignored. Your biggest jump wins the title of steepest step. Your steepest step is 10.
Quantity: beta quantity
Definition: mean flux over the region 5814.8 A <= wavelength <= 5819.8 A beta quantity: 32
